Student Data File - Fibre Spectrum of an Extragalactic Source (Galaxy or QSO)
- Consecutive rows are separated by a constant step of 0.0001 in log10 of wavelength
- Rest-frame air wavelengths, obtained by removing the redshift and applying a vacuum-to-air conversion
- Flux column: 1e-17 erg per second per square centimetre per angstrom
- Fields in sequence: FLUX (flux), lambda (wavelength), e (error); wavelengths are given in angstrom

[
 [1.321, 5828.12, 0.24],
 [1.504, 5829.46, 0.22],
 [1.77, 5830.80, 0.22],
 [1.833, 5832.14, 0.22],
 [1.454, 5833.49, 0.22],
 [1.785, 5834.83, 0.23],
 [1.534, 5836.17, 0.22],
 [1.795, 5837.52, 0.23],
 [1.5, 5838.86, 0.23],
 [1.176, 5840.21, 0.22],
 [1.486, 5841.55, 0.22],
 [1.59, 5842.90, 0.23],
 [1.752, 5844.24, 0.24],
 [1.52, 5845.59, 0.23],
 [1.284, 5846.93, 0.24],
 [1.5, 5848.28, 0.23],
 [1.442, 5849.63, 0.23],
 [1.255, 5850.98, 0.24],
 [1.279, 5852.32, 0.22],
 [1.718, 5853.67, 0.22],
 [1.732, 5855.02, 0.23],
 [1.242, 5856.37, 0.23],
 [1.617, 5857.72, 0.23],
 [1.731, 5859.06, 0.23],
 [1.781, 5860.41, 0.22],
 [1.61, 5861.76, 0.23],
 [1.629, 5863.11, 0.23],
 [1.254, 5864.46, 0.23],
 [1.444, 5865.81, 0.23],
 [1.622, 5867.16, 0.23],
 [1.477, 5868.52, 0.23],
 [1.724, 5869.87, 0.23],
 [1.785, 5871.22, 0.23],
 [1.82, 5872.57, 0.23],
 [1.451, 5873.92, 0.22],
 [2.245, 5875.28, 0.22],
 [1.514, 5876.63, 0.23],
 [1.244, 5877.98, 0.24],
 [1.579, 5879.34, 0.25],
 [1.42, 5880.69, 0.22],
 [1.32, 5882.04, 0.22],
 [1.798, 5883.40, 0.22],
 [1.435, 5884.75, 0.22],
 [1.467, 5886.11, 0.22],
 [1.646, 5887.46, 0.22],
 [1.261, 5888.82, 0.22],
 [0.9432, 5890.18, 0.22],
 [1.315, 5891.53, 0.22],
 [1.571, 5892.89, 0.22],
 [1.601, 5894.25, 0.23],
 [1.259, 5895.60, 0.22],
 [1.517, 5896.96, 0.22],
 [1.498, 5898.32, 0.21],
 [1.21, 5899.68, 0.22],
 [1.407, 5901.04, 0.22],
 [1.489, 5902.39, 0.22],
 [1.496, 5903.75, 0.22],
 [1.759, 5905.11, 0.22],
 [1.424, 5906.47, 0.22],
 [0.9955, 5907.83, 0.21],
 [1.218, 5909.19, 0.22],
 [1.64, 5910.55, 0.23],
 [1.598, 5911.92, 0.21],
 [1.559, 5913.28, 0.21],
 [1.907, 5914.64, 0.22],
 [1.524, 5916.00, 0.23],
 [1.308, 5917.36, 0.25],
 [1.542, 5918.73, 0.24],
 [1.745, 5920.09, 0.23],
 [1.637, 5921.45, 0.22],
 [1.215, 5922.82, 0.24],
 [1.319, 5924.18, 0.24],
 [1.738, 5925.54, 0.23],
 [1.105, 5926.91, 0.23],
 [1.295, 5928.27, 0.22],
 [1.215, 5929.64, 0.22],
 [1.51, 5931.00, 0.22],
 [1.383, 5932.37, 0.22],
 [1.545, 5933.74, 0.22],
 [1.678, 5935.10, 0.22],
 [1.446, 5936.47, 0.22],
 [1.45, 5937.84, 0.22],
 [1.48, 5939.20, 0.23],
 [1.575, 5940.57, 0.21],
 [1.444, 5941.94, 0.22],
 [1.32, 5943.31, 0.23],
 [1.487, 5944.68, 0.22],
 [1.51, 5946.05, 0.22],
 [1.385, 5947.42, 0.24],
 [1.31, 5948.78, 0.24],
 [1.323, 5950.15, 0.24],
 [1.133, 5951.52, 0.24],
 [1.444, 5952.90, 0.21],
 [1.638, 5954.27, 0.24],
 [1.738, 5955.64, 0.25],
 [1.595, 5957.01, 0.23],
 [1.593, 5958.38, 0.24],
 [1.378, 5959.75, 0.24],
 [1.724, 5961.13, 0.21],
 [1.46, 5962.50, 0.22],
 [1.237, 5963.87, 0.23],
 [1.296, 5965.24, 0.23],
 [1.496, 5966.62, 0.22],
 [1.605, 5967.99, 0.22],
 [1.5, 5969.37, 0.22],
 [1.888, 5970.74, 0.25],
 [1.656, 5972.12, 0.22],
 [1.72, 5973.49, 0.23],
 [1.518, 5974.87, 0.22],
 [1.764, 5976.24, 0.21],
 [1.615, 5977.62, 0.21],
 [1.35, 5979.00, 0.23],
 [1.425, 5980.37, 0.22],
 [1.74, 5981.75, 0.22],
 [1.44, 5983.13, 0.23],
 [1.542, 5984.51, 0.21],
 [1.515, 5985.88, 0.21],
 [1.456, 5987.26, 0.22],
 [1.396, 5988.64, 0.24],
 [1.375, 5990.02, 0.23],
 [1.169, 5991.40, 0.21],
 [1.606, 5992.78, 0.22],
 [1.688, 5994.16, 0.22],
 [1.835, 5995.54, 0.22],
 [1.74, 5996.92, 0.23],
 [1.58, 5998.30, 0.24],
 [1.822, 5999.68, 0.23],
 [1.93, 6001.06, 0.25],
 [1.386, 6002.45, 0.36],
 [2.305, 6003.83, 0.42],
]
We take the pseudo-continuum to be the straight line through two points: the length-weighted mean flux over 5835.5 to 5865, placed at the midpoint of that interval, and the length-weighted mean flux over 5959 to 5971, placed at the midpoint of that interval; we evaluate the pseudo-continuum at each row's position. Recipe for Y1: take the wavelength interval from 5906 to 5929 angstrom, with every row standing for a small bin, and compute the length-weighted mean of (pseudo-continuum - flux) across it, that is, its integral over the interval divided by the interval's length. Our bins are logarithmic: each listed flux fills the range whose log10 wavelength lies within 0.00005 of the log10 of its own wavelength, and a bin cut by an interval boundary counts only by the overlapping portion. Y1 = 0.05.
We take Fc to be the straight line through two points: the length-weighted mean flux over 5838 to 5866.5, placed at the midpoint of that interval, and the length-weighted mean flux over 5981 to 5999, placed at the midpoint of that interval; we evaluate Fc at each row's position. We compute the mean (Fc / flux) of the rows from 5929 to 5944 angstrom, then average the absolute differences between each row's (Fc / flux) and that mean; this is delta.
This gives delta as 0.066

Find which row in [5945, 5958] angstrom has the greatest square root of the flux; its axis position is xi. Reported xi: 5955.64 angstrom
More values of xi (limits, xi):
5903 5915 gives 5914.64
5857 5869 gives 5860.41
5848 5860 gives 5855.02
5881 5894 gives 5883.40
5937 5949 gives 5940.57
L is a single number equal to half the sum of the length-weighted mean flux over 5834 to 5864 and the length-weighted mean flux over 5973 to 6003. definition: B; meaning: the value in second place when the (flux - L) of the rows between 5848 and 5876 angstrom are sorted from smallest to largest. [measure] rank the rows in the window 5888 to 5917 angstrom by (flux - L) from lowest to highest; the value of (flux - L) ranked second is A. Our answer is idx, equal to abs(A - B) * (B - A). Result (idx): 0.067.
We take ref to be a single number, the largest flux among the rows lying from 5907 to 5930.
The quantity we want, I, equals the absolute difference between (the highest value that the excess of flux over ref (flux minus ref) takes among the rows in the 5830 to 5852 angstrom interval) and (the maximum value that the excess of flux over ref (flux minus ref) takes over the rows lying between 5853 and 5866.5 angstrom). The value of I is 0.1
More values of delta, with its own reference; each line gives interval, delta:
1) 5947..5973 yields 0.110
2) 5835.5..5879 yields 0.112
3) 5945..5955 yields 0.097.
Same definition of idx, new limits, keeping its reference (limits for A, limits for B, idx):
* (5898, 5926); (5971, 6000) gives 0.020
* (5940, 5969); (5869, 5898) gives 0.000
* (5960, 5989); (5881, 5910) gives -0.090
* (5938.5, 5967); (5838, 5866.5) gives 0.000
